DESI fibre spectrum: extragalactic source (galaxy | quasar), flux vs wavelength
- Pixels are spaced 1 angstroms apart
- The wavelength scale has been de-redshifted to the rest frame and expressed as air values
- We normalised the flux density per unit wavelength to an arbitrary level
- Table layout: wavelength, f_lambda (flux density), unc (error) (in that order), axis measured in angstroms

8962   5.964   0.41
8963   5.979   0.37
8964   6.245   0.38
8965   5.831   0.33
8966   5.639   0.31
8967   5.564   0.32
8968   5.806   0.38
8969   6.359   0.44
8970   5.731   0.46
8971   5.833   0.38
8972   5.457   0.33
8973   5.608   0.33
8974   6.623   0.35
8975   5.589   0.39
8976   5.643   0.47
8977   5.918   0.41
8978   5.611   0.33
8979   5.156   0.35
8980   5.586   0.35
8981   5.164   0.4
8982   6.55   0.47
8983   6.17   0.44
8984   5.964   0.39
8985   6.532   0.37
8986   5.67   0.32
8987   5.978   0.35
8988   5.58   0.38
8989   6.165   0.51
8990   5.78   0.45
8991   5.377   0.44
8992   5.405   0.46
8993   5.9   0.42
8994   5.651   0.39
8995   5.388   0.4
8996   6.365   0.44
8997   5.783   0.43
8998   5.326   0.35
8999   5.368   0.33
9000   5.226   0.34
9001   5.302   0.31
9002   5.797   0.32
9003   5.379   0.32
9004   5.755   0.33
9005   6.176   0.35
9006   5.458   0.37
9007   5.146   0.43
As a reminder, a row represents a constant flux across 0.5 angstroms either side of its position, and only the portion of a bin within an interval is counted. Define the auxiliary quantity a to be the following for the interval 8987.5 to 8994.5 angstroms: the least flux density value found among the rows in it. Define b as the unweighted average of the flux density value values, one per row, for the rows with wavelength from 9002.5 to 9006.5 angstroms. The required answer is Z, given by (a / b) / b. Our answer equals 0.166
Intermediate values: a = 5.377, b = 5.69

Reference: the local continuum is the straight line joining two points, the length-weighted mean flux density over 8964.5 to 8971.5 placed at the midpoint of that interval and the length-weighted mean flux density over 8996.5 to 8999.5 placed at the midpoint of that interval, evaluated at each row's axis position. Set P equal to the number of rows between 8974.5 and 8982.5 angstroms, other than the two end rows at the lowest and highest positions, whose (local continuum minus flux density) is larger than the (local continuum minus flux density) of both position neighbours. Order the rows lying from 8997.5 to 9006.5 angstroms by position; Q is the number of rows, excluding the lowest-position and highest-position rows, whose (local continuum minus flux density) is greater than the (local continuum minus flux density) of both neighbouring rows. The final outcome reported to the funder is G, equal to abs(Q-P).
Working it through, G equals 0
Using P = 2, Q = 2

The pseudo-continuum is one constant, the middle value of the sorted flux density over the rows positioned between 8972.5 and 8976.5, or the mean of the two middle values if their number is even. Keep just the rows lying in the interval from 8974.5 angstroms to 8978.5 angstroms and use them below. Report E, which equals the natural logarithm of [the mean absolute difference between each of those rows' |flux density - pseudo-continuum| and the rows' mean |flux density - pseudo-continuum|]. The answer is -2.3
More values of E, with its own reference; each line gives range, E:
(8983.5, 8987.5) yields -1.4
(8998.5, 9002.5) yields -2.6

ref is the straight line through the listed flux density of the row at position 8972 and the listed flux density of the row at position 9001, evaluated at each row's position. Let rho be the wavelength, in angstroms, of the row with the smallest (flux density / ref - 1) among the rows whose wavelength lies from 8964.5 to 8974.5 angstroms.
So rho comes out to 8972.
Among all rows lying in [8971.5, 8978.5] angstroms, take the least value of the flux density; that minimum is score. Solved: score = 5.457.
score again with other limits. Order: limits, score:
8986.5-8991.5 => 5.377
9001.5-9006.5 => 5.379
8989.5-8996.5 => 5.377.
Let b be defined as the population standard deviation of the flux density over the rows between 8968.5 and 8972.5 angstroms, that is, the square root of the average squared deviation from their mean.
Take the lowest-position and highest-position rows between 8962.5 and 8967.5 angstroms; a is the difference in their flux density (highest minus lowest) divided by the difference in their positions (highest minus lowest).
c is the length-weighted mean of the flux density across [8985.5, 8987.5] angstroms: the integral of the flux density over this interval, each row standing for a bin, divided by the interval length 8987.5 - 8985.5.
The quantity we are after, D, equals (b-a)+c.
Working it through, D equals 6.3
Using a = -0.10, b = 0.327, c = 5.8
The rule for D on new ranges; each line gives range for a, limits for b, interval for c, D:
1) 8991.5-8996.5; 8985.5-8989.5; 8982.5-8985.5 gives 6.2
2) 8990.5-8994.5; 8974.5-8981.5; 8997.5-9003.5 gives 5.6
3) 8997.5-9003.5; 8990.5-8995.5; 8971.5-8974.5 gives 6.1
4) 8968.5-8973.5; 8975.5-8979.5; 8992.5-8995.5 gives 6.1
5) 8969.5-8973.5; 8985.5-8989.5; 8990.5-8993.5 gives 5.8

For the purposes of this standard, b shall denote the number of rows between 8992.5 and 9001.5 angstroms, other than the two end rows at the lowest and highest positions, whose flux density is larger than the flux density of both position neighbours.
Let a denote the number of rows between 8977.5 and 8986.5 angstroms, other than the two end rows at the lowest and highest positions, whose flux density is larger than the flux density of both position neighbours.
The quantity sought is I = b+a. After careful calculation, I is 5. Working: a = 3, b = 2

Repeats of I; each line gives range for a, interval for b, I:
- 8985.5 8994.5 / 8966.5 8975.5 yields 6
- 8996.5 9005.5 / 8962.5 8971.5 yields 4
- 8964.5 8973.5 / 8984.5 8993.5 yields 4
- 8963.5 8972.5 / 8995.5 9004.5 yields 4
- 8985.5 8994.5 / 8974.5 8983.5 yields 6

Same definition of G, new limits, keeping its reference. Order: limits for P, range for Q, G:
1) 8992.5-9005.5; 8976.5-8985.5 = 1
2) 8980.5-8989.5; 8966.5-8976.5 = 0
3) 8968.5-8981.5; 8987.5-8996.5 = 2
